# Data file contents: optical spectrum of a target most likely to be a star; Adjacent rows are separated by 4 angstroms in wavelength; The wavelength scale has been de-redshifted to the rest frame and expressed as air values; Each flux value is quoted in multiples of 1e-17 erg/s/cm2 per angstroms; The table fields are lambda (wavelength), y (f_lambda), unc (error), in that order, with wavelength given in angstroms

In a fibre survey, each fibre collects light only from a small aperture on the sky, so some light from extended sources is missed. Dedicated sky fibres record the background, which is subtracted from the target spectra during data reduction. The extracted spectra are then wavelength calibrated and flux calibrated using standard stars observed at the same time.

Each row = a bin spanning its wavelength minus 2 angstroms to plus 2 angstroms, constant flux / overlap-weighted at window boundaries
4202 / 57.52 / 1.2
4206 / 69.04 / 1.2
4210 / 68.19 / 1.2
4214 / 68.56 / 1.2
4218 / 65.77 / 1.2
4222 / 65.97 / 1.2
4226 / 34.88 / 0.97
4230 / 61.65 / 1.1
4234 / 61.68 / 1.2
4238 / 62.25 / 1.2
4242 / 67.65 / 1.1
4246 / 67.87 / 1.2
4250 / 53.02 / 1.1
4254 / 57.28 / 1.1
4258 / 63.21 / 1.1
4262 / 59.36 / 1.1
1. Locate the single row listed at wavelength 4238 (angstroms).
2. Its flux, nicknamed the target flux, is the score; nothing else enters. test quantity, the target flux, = 62.25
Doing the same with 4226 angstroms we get 34.88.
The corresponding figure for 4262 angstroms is 59.36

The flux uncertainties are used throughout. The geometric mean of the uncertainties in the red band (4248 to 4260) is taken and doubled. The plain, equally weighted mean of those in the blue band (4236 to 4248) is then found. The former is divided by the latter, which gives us 1.89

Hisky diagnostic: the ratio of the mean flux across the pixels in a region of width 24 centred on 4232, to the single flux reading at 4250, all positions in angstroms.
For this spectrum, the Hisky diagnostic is 1.11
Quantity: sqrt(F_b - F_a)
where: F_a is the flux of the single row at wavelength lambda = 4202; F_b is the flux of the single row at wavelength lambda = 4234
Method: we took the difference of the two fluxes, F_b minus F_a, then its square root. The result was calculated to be 2.0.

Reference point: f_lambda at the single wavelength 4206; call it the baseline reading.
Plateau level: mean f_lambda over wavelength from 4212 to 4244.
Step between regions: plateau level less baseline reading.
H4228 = -8.0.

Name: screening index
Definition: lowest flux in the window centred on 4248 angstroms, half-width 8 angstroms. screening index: 53.02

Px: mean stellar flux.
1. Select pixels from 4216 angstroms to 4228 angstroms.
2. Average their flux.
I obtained 56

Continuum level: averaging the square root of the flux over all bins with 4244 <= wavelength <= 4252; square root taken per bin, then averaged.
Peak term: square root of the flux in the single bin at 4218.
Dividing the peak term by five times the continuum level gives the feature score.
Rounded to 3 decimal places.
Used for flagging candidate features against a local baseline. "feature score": 0.209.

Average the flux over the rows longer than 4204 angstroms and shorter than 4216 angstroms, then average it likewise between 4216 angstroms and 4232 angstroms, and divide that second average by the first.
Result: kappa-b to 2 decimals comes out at 0.83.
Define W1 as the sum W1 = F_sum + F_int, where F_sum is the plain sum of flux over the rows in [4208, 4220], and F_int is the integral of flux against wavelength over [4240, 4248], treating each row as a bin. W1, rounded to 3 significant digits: 745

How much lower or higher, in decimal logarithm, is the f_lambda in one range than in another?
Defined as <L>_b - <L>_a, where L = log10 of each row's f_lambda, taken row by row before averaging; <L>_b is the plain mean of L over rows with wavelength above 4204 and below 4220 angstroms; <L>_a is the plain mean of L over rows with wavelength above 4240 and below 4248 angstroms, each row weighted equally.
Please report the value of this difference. 0.00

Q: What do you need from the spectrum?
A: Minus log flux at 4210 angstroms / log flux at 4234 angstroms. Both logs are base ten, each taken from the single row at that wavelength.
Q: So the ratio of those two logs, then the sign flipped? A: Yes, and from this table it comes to -1.02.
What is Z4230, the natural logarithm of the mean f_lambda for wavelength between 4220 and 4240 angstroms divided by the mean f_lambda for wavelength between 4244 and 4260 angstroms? -0.1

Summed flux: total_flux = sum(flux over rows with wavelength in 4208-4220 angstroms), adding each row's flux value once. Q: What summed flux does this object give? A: 203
